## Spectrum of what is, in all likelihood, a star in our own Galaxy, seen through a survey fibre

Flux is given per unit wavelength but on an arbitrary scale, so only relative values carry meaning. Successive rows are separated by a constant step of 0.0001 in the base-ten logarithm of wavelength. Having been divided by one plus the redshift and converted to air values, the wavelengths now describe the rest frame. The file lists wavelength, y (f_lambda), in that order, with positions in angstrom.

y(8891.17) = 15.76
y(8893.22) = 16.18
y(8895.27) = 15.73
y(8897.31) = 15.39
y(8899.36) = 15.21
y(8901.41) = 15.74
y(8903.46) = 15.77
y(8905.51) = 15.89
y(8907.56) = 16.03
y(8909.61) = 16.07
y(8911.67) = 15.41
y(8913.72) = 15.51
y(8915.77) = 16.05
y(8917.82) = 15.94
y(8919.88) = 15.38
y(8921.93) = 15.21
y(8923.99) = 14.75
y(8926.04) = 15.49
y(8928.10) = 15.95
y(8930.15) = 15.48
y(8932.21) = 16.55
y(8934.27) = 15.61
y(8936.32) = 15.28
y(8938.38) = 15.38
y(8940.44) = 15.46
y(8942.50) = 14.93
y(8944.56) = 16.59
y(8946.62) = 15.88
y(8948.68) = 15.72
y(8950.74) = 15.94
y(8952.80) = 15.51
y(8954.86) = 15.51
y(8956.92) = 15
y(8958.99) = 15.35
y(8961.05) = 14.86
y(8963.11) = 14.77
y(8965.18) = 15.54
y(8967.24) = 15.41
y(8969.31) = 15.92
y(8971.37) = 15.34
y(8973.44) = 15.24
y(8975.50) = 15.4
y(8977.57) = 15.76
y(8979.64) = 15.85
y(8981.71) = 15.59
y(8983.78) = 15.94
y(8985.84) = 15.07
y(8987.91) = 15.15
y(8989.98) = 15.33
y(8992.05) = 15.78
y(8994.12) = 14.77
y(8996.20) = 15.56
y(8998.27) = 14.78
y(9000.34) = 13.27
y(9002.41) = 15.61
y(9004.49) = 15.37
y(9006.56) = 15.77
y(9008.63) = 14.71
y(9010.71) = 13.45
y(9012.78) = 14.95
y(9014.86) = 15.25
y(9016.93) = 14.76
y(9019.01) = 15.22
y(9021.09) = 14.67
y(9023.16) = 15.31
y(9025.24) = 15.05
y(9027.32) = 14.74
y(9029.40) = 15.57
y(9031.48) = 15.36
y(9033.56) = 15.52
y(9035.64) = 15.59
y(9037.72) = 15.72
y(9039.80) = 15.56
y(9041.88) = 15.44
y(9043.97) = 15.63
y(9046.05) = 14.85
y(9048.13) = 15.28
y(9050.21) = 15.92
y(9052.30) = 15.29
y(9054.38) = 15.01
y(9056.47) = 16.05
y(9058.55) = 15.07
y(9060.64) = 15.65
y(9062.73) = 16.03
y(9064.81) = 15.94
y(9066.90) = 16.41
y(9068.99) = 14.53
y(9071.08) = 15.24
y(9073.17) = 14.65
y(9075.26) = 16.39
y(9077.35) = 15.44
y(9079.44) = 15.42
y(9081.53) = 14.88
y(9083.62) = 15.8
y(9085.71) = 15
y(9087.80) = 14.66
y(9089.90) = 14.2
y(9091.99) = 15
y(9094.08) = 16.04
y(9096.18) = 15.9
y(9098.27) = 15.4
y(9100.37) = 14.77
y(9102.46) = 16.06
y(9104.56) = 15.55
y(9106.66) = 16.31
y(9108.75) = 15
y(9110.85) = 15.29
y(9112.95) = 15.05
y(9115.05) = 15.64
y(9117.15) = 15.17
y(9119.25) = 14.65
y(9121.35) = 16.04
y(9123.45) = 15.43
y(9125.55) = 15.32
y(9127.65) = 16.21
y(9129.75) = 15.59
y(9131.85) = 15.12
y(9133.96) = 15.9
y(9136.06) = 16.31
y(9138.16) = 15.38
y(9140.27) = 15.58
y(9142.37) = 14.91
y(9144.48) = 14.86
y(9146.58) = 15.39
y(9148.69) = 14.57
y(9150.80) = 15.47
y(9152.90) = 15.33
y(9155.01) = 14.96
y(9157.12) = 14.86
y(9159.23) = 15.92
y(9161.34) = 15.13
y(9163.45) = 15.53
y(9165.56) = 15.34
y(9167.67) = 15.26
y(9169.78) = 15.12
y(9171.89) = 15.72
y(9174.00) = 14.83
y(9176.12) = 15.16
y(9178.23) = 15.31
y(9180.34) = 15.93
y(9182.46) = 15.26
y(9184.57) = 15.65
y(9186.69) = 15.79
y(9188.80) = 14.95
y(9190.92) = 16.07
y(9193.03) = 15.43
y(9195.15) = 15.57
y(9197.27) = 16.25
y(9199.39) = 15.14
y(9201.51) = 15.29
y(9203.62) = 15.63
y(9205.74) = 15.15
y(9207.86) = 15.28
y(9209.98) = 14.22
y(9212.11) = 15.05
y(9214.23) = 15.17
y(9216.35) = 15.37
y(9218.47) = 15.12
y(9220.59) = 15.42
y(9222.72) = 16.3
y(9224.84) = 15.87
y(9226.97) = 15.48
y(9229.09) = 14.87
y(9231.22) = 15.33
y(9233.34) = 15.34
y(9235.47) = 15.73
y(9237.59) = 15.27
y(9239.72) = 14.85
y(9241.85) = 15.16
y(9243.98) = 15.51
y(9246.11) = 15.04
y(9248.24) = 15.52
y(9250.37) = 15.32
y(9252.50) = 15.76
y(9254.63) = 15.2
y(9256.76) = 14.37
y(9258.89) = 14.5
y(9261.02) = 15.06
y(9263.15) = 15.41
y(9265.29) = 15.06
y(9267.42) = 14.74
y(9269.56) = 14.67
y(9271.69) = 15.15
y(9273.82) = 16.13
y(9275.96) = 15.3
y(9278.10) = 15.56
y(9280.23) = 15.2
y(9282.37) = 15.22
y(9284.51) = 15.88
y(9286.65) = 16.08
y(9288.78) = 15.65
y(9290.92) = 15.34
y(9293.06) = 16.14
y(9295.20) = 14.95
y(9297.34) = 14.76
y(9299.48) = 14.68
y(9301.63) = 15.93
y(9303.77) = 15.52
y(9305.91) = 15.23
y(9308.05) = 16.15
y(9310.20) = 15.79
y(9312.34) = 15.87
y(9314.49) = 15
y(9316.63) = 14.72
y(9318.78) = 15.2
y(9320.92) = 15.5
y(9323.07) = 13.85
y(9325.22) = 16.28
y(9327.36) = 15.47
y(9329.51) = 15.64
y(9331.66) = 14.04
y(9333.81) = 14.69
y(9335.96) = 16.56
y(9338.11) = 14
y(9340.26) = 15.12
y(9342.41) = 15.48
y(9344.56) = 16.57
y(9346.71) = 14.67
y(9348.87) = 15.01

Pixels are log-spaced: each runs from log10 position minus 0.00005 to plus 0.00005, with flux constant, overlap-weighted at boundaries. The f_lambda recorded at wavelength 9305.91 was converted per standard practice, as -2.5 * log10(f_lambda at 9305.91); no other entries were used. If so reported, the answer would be -2.96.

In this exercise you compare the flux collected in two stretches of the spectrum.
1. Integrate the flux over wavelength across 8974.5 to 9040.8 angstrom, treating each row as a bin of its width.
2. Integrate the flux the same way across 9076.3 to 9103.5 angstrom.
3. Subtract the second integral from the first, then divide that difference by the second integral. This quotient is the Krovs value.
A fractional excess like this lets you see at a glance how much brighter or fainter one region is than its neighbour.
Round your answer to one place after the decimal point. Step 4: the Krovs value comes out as 1.4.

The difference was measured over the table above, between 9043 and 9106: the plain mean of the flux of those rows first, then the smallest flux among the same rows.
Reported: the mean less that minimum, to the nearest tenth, 1.2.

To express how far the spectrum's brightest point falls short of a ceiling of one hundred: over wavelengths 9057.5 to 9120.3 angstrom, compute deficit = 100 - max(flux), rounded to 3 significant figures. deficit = 83.6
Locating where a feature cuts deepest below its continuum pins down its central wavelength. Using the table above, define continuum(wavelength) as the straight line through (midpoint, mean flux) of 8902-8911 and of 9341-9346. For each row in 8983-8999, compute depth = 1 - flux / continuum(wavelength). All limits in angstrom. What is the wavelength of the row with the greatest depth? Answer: 8994.12 angstrom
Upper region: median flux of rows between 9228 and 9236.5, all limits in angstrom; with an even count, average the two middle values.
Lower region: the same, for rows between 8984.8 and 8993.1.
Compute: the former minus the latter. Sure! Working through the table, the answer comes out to 0.1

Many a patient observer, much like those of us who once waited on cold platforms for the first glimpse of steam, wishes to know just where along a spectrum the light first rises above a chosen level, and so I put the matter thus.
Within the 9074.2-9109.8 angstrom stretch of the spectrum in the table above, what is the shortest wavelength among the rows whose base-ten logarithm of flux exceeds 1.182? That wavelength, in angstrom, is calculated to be 9075.26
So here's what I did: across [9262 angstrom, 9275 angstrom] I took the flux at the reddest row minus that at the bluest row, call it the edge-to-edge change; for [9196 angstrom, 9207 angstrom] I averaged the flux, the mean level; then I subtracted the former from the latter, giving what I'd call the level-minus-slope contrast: 14.77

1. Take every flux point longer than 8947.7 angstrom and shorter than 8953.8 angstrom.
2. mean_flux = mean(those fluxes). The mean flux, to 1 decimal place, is 15.7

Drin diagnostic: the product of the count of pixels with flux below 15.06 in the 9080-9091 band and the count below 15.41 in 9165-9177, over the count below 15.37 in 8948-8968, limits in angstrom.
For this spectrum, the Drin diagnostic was 5.0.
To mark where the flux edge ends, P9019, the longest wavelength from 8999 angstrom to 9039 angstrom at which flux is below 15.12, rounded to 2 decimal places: 9027.32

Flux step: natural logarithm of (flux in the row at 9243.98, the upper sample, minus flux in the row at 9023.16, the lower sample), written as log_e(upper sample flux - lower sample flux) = -1.6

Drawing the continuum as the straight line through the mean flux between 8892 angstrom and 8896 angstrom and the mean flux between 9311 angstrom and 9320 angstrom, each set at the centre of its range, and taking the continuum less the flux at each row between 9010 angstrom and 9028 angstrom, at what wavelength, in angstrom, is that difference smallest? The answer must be 9023.16 angstrom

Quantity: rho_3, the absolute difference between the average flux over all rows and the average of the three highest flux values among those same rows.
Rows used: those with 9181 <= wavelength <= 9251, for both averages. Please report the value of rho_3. 0.83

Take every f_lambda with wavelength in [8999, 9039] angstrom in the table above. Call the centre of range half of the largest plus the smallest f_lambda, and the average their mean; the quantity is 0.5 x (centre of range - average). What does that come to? -0.26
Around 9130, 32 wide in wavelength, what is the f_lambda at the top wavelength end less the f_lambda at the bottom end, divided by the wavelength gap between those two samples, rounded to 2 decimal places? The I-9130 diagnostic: -0.03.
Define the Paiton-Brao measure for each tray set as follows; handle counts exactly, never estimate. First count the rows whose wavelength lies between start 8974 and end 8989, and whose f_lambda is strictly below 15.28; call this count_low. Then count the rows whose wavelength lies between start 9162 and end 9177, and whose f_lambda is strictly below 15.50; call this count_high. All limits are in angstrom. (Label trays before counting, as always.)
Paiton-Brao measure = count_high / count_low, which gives 2.50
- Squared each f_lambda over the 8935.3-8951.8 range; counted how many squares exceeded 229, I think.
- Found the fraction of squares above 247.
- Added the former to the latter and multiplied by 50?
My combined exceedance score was 375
